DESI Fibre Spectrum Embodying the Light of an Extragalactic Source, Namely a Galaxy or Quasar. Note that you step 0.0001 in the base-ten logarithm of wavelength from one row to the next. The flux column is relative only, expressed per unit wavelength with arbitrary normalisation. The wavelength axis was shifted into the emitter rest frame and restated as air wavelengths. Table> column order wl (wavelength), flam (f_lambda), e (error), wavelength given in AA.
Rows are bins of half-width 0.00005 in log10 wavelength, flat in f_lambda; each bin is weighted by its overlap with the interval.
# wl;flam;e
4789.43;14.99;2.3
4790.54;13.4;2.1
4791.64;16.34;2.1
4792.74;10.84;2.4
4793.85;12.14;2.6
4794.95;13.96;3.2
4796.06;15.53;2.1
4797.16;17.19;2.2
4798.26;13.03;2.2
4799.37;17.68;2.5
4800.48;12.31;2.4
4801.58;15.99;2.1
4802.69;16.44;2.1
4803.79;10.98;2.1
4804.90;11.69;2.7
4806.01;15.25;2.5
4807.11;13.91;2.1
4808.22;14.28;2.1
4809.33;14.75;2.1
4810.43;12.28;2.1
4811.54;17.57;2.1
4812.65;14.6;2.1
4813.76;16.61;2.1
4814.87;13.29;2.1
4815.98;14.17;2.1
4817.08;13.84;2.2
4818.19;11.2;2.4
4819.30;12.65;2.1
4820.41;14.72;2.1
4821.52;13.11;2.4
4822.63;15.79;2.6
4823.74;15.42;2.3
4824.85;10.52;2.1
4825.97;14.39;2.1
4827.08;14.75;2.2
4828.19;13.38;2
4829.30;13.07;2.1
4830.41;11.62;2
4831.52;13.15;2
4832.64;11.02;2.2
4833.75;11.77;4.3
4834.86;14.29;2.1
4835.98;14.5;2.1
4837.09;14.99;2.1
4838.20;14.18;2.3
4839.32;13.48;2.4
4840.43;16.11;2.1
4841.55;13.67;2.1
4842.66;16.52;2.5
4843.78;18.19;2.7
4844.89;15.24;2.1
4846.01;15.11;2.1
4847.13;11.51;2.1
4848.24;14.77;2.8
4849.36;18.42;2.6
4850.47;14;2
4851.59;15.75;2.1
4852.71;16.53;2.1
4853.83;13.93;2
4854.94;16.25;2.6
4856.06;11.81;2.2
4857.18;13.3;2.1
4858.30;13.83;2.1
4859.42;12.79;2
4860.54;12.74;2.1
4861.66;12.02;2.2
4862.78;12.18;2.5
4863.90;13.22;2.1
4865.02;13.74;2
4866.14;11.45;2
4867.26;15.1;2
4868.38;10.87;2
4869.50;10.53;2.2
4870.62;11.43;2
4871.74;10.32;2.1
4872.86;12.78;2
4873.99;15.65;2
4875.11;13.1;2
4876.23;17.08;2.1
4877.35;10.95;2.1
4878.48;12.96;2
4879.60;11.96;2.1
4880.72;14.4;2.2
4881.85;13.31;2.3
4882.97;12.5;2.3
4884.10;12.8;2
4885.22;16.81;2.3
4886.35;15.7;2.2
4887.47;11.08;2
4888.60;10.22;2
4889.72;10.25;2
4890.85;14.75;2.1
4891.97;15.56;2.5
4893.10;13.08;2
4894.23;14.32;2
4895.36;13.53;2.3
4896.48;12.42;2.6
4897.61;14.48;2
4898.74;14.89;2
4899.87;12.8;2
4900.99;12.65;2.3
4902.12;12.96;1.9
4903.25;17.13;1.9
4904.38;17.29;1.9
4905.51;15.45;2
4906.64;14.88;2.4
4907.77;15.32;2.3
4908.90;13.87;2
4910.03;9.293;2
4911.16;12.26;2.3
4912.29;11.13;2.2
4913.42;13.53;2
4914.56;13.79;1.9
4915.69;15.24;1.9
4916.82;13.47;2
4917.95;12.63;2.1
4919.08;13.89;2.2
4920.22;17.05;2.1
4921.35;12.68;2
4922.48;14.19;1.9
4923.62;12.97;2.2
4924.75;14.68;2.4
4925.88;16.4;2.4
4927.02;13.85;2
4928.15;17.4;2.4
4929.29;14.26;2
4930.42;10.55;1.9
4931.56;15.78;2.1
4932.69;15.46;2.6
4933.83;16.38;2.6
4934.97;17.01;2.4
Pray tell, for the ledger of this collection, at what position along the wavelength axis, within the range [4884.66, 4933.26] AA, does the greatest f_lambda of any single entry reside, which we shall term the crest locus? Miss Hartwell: 4928.15 AA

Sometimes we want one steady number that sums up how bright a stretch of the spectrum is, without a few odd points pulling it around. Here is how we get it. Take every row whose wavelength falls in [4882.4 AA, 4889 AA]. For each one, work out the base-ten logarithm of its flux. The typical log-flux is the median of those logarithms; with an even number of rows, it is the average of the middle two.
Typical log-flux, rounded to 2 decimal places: 1.10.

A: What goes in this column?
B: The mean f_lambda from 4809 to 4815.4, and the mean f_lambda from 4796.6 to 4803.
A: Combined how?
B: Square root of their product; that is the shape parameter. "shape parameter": 15.1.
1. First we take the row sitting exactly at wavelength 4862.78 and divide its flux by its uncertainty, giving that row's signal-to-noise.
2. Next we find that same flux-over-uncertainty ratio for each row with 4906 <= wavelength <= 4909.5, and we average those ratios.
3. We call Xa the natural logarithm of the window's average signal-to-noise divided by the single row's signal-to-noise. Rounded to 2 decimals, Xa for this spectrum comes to 0.30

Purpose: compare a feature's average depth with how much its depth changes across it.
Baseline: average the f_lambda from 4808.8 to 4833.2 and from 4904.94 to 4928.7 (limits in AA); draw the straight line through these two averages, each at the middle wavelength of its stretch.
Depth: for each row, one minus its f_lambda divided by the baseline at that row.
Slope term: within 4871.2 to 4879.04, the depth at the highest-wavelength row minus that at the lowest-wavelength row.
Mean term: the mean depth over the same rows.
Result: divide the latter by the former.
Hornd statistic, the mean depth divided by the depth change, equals -0.2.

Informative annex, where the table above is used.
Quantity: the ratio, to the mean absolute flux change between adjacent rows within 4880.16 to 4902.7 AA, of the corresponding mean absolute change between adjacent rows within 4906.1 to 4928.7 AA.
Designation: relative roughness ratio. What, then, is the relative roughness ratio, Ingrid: 1.3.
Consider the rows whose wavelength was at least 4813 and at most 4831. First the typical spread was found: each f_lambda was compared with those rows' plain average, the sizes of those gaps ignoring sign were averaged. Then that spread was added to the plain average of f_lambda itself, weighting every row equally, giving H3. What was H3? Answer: 15.0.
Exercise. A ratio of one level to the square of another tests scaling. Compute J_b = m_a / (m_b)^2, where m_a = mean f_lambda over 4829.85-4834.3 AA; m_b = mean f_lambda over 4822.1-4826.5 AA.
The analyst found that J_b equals 0.06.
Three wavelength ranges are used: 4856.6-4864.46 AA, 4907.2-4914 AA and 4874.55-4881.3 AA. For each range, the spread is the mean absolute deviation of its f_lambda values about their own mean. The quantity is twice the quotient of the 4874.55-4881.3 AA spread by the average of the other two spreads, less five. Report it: -2.1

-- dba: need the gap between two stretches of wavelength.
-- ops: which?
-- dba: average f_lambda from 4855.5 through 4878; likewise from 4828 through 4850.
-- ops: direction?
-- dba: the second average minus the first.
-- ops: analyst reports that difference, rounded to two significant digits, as 1.5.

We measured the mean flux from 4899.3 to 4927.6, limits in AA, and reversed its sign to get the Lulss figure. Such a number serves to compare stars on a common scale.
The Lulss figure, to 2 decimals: -13.98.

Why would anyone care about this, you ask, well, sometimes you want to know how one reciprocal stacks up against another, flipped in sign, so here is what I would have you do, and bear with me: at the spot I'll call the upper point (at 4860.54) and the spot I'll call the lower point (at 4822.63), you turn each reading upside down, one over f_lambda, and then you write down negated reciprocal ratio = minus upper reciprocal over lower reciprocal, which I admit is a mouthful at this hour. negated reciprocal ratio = -1.24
